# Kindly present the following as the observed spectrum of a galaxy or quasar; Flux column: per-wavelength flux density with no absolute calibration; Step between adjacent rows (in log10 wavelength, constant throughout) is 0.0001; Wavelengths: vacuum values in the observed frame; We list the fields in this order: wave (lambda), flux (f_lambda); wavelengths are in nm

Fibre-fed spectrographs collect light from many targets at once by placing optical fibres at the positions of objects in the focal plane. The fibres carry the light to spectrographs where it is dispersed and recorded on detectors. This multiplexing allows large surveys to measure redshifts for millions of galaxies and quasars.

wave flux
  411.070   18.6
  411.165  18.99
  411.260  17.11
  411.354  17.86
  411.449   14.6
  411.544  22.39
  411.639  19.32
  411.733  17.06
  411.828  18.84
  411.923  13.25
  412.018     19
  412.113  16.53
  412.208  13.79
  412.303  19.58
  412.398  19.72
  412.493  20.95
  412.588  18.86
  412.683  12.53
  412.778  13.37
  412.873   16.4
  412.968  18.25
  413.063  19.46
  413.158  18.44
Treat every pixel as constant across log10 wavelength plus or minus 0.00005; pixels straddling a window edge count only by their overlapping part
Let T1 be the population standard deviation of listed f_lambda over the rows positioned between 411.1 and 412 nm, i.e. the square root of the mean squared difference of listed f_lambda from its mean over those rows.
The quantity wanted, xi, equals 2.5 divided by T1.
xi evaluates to 0.99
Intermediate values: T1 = 2.5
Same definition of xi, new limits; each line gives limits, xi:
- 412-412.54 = 1.04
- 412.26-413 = 0.87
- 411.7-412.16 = 1.20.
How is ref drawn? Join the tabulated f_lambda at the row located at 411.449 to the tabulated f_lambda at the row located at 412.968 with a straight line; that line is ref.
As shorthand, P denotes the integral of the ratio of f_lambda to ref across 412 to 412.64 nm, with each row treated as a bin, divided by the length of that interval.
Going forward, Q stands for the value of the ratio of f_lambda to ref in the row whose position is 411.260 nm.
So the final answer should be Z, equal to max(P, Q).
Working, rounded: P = 1.09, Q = 1.2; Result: 1.2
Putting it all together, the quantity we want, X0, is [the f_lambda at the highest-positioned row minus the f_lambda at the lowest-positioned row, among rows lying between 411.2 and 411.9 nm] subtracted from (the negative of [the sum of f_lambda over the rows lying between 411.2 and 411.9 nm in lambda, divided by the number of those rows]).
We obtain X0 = -19.9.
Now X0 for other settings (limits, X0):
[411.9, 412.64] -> -23.3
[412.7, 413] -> -20.9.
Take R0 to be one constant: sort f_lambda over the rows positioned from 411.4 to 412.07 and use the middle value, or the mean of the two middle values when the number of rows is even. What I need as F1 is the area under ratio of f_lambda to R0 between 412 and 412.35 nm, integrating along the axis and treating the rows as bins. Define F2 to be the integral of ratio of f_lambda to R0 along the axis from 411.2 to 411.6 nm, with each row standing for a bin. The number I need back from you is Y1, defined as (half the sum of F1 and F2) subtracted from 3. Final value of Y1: 2.65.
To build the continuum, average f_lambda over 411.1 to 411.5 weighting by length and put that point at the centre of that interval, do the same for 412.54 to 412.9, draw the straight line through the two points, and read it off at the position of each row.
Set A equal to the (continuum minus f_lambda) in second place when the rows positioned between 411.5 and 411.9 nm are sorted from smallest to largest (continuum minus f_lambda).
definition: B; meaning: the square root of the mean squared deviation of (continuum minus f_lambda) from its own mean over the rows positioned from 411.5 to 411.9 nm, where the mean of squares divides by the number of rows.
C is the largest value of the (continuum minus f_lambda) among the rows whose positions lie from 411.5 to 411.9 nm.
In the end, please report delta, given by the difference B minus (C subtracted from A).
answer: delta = 3.9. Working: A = -2.6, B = 1.8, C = -0.44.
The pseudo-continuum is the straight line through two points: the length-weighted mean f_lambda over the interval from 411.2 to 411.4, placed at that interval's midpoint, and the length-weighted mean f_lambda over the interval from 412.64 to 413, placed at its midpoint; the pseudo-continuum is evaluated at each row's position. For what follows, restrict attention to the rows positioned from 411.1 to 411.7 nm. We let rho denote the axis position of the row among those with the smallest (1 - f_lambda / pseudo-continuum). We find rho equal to 411.544 nm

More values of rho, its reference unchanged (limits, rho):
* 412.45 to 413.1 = 412.493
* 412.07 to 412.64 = 412.493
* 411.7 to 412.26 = 412.018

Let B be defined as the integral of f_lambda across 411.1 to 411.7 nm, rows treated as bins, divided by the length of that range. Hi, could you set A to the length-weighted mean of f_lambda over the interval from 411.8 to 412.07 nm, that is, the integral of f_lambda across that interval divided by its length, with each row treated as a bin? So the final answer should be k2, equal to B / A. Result 1.09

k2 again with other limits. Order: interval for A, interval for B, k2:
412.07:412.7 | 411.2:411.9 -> 1.02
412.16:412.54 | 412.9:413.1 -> 1.01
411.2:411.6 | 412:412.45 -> 0.98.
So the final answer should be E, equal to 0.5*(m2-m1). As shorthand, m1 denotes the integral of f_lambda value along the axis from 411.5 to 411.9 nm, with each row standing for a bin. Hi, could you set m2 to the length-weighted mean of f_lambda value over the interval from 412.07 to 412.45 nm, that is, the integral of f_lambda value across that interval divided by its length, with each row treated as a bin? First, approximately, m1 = 7.6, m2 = 17.4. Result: 4.9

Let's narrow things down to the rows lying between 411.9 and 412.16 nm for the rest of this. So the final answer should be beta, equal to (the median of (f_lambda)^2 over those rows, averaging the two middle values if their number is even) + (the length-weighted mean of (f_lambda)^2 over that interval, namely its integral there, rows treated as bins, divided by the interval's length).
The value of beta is 552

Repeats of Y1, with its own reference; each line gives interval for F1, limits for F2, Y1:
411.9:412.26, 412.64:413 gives 2.70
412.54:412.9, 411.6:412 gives 2.67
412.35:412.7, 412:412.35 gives 2.67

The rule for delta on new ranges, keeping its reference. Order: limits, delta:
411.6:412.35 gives 8.2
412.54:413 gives 8.7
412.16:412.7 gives 10.0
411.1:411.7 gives 7.4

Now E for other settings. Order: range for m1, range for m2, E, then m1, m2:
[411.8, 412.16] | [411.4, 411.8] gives 6.2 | 6.0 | 18.4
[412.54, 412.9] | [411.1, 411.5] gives 5.9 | 5.5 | 17.2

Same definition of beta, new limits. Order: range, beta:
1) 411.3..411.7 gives 695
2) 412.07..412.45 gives 639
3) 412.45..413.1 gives 633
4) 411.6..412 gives 625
